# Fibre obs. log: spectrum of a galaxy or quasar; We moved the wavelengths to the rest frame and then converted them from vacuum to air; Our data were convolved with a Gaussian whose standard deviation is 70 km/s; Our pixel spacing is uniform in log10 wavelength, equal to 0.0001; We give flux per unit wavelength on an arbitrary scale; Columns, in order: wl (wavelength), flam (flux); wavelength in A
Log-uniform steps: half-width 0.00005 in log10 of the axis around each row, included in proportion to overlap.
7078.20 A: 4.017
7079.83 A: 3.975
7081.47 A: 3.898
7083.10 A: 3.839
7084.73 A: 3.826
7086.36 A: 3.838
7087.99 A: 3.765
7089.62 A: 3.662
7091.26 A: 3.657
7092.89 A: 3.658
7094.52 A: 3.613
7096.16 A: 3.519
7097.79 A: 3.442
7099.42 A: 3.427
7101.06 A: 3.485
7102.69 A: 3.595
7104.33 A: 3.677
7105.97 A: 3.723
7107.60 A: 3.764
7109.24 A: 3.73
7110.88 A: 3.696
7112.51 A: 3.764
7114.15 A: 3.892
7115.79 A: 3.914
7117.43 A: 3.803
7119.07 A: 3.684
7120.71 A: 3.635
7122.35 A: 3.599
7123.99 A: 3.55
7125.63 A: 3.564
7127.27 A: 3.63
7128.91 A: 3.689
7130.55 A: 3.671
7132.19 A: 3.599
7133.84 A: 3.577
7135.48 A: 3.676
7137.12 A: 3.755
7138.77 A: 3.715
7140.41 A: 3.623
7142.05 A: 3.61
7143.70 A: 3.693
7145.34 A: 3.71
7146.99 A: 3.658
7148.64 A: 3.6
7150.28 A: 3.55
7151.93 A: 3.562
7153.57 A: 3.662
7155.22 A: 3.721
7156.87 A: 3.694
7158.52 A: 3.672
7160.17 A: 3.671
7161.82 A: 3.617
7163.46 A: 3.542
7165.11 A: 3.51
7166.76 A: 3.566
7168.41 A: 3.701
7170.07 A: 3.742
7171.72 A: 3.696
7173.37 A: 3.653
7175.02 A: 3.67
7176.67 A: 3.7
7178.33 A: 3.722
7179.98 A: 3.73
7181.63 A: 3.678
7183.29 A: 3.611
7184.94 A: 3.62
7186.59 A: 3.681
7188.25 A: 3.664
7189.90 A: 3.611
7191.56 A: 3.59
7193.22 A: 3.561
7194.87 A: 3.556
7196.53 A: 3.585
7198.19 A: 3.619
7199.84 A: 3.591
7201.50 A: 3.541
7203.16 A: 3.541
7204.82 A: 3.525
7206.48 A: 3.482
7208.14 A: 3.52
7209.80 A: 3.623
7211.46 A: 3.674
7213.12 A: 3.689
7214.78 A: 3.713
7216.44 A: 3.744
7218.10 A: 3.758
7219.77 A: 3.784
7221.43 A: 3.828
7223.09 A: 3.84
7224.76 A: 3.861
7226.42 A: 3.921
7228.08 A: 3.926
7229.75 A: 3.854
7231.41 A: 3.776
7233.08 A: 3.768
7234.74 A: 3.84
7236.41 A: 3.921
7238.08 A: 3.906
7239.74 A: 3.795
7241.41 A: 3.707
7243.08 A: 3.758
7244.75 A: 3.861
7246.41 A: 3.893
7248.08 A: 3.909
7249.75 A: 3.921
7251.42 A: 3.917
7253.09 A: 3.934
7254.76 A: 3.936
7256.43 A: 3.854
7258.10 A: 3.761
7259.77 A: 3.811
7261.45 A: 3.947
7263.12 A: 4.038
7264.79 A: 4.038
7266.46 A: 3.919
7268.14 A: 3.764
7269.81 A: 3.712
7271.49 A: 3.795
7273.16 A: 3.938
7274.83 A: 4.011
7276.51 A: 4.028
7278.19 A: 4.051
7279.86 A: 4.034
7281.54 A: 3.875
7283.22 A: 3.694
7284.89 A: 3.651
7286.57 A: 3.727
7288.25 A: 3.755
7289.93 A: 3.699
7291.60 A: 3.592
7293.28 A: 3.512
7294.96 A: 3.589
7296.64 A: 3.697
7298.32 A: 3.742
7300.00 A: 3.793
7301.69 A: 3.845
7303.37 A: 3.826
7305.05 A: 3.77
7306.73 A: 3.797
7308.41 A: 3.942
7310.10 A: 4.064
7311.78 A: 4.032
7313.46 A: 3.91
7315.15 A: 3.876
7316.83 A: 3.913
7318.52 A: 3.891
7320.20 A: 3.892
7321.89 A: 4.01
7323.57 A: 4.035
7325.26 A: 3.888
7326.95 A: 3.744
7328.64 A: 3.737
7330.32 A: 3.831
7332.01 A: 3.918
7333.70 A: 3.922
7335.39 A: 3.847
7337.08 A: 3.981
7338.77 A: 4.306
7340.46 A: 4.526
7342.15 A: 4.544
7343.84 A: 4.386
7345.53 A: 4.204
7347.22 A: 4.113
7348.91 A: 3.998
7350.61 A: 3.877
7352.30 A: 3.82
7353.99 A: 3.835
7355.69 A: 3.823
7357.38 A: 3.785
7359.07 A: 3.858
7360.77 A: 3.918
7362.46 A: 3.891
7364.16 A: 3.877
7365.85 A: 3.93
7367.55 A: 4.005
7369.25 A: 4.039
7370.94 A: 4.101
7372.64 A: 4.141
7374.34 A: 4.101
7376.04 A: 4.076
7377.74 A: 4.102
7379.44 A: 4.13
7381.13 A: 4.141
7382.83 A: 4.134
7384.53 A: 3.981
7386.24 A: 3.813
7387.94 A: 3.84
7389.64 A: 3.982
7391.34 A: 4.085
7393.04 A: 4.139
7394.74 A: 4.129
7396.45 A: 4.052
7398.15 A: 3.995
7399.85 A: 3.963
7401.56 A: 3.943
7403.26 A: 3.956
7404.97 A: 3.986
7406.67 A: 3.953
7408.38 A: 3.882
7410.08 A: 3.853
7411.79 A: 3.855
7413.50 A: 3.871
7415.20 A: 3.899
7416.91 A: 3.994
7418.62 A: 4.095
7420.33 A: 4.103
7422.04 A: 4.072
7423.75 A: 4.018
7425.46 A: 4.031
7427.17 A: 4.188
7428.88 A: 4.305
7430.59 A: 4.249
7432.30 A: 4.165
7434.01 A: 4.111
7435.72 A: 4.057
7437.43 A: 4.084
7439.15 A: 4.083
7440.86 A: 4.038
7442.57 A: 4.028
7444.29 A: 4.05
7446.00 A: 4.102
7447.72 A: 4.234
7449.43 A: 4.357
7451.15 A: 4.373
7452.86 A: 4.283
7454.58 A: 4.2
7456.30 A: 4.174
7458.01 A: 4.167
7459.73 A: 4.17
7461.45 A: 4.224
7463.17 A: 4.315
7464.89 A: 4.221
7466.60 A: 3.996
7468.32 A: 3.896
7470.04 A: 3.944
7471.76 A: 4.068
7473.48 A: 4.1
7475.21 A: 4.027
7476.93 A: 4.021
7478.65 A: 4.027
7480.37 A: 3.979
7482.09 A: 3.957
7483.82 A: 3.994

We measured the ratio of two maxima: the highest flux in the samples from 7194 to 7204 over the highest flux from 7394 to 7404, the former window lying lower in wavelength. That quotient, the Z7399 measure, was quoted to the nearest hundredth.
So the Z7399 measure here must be 0.88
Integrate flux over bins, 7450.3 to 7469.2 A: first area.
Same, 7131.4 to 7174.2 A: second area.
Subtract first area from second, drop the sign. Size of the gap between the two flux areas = 77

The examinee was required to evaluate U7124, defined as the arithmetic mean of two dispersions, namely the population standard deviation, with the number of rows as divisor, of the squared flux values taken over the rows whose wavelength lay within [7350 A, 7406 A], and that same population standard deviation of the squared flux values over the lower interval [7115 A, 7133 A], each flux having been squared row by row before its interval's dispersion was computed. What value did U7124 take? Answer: 0.8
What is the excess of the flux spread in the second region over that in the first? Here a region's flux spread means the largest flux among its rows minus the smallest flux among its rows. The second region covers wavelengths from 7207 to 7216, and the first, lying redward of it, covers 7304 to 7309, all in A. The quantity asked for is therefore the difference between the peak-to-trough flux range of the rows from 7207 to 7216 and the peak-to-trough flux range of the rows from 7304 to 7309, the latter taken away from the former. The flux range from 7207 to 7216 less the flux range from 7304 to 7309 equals 0.02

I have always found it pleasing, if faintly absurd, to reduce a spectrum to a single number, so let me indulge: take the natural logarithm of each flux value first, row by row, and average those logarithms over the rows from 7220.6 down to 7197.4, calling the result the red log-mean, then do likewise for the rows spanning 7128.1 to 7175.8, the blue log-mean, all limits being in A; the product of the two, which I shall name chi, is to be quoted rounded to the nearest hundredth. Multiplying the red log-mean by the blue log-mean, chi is 1.67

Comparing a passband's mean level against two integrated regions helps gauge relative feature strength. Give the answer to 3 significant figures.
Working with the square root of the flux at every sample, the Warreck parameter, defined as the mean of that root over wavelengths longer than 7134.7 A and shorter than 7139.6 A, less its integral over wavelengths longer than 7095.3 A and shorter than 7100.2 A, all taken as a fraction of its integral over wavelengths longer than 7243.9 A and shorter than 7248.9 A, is -0.729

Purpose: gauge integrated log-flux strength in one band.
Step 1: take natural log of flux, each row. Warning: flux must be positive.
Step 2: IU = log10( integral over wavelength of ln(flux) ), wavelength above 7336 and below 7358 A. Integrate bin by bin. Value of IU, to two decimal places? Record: 1.49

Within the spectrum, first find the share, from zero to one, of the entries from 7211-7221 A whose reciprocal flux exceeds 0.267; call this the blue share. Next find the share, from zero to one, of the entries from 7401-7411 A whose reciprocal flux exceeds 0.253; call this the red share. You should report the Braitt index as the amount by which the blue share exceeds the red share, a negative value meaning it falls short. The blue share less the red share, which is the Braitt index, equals 0.17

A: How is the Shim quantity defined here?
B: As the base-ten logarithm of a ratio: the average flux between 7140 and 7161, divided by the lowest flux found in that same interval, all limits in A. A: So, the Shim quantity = 0.012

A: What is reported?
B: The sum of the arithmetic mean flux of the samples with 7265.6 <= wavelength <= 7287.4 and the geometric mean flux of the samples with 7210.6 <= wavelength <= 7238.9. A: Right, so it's 7.67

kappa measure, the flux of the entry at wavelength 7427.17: 4.188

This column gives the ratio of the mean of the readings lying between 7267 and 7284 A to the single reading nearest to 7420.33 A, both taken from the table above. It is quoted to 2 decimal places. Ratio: 0.95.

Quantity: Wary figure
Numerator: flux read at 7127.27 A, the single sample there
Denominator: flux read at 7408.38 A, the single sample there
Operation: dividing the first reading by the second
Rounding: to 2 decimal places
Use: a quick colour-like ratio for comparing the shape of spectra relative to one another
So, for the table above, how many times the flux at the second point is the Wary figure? 0.94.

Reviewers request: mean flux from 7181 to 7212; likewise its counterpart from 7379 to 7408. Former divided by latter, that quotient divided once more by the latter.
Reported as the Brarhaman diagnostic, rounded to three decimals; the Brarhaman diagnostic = 0.223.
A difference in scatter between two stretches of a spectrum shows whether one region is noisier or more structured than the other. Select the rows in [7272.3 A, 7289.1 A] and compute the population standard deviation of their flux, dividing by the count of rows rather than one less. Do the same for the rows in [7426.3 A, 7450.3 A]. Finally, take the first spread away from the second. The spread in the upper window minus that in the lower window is -0.05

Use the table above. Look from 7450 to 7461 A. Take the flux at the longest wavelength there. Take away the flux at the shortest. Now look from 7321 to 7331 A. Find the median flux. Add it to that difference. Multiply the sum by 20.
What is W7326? 73.1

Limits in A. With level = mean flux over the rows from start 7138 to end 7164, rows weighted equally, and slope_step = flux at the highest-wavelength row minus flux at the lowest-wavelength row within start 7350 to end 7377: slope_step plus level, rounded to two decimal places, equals 3.84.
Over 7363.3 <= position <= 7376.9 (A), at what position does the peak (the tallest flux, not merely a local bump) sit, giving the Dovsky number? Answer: 7372.64 A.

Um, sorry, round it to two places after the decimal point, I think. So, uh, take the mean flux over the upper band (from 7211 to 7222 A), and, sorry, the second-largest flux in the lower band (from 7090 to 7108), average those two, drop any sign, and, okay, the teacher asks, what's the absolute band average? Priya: 3.73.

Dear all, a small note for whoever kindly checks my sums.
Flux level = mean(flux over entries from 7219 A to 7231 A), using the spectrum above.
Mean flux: 3.86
